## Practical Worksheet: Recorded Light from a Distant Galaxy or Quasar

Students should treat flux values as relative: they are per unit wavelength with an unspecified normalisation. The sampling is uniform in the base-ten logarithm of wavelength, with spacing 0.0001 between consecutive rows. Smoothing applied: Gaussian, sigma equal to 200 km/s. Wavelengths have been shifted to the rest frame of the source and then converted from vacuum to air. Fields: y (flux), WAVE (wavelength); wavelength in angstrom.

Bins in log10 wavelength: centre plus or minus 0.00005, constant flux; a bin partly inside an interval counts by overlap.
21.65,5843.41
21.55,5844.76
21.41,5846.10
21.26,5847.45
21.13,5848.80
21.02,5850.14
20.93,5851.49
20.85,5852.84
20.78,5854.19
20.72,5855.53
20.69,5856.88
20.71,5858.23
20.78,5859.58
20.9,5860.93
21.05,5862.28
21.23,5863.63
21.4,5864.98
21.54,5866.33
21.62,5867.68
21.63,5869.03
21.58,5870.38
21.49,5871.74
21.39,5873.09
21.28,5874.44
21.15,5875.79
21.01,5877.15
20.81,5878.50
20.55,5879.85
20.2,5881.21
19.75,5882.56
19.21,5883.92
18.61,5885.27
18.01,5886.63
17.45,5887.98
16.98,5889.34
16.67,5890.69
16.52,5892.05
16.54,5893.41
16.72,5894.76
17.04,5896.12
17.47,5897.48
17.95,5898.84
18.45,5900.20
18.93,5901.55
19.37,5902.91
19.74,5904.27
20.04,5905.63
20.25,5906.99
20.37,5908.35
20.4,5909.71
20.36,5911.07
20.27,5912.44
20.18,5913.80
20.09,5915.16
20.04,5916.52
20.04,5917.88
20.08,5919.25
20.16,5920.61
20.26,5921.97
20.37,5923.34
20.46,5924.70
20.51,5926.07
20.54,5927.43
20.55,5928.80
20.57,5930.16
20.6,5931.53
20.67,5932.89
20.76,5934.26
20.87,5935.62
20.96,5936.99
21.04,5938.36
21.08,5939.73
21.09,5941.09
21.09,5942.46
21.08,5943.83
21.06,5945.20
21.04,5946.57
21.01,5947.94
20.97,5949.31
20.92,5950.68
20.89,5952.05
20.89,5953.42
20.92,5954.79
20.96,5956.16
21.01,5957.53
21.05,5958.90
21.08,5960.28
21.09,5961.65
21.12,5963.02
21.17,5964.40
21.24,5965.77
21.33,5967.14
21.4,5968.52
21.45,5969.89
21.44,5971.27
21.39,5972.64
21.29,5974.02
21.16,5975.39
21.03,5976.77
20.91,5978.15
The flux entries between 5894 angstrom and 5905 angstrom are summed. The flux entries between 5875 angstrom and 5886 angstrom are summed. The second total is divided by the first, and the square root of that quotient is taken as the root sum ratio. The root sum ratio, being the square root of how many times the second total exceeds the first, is 1.05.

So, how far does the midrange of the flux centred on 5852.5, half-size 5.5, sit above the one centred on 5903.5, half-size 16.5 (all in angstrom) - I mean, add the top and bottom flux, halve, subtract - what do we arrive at 2.5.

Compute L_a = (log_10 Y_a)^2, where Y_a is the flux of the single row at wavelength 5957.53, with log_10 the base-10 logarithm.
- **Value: 1.75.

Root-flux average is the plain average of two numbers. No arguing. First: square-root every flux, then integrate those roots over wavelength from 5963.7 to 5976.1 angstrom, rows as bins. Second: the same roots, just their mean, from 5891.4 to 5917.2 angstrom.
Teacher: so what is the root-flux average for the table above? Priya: 31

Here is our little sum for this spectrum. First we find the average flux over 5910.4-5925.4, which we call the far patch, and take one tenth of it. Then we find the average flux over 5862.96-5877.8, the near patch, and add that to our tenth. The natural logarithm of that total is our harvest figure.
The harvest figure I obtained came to 3.15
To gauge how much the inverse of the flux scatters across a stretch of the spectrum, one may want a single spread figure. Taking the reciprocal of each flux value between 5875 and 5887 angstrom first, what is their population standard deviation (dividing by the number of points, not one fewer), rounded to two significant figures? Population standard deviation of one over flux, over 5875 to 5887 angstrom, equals 0.0027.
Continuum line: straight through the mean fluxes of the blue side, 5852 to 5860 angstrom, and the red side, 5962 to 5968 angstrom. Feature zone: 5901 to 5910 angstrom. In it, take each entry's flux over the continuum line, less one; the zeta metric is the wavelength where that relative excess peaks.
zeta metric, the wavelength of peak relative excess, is 5909.71 angstrom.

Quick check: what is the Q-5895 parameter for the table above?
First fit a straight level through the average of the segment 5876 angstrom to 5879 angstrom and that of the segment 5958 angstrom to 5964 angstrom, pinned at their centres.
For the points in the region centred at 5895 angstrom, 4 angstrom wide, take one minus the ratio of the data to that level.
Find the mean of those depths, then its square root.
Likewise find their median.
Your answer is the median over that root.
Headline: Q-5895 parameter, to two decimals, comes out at 0.45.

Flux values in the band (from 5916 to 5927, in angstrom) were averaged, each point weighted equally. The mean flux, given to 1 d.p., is 20.2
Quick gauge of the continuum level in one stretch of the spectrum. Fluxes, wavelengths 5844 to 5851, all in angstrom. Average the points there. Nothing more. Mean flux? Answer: 21.3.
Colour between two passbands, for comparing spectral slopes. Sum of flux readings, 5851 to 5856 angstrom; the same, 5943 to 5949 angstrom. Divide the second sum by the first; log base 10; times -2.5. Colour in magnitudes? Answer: -0.012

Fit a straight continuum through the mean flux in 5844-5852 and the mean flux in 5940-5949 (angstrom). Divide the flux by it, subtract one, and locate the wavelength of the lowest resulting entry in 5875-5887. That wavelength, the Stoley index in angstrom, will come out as 5886.63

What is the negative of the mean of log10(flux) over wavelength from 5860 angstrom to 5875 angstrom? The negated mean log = -1.33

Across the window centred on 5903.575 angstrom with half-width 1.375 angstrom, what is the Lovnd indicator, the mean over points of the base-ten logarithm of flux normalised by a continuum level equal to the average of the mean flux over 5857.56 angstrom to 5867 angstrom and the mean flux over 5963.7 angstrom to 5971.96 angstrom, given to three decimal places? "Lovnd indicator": -0.035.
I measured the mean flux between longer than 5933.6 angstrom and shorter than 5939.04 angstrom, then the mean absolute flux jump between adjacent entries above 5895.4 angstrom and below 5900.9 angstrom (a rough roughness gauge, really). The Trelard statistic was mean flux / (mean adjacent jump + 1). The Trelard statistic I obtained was 14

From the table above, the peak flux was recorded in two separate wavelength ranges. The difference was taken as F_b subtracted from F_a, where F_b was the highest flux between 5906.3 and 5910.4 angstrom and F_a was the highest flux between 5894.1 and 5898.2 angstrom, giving -2.9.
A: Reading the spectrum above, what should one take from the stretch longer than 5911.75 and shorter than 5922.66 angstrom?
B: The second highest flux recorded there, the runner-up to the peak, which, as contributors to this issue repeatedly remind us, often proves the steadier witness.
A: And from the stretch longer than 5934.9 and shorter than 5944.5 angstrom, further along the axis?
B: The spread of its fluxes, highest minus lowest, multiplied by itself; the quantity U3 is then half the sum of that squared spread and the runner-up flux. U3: 10.2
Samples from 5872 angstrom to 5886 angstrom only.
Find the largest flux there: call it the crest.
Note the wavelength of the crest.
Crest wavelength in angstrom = 5873.09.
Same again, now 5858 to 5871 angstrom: 5869.03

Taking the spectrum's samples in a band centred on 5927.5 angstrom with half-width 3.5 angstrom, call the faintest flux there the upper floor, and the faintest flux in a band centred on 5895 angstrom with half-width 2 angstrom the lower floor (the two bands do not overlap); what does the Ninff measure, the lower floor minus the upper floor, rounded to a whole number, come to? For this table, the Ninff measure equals -4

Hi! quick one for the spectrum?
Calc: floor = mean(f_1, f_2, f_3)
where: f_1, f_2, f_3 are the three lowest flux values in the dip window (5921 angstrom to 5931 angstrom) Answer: 20.4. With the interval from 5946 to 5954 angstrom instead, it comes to 20.9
